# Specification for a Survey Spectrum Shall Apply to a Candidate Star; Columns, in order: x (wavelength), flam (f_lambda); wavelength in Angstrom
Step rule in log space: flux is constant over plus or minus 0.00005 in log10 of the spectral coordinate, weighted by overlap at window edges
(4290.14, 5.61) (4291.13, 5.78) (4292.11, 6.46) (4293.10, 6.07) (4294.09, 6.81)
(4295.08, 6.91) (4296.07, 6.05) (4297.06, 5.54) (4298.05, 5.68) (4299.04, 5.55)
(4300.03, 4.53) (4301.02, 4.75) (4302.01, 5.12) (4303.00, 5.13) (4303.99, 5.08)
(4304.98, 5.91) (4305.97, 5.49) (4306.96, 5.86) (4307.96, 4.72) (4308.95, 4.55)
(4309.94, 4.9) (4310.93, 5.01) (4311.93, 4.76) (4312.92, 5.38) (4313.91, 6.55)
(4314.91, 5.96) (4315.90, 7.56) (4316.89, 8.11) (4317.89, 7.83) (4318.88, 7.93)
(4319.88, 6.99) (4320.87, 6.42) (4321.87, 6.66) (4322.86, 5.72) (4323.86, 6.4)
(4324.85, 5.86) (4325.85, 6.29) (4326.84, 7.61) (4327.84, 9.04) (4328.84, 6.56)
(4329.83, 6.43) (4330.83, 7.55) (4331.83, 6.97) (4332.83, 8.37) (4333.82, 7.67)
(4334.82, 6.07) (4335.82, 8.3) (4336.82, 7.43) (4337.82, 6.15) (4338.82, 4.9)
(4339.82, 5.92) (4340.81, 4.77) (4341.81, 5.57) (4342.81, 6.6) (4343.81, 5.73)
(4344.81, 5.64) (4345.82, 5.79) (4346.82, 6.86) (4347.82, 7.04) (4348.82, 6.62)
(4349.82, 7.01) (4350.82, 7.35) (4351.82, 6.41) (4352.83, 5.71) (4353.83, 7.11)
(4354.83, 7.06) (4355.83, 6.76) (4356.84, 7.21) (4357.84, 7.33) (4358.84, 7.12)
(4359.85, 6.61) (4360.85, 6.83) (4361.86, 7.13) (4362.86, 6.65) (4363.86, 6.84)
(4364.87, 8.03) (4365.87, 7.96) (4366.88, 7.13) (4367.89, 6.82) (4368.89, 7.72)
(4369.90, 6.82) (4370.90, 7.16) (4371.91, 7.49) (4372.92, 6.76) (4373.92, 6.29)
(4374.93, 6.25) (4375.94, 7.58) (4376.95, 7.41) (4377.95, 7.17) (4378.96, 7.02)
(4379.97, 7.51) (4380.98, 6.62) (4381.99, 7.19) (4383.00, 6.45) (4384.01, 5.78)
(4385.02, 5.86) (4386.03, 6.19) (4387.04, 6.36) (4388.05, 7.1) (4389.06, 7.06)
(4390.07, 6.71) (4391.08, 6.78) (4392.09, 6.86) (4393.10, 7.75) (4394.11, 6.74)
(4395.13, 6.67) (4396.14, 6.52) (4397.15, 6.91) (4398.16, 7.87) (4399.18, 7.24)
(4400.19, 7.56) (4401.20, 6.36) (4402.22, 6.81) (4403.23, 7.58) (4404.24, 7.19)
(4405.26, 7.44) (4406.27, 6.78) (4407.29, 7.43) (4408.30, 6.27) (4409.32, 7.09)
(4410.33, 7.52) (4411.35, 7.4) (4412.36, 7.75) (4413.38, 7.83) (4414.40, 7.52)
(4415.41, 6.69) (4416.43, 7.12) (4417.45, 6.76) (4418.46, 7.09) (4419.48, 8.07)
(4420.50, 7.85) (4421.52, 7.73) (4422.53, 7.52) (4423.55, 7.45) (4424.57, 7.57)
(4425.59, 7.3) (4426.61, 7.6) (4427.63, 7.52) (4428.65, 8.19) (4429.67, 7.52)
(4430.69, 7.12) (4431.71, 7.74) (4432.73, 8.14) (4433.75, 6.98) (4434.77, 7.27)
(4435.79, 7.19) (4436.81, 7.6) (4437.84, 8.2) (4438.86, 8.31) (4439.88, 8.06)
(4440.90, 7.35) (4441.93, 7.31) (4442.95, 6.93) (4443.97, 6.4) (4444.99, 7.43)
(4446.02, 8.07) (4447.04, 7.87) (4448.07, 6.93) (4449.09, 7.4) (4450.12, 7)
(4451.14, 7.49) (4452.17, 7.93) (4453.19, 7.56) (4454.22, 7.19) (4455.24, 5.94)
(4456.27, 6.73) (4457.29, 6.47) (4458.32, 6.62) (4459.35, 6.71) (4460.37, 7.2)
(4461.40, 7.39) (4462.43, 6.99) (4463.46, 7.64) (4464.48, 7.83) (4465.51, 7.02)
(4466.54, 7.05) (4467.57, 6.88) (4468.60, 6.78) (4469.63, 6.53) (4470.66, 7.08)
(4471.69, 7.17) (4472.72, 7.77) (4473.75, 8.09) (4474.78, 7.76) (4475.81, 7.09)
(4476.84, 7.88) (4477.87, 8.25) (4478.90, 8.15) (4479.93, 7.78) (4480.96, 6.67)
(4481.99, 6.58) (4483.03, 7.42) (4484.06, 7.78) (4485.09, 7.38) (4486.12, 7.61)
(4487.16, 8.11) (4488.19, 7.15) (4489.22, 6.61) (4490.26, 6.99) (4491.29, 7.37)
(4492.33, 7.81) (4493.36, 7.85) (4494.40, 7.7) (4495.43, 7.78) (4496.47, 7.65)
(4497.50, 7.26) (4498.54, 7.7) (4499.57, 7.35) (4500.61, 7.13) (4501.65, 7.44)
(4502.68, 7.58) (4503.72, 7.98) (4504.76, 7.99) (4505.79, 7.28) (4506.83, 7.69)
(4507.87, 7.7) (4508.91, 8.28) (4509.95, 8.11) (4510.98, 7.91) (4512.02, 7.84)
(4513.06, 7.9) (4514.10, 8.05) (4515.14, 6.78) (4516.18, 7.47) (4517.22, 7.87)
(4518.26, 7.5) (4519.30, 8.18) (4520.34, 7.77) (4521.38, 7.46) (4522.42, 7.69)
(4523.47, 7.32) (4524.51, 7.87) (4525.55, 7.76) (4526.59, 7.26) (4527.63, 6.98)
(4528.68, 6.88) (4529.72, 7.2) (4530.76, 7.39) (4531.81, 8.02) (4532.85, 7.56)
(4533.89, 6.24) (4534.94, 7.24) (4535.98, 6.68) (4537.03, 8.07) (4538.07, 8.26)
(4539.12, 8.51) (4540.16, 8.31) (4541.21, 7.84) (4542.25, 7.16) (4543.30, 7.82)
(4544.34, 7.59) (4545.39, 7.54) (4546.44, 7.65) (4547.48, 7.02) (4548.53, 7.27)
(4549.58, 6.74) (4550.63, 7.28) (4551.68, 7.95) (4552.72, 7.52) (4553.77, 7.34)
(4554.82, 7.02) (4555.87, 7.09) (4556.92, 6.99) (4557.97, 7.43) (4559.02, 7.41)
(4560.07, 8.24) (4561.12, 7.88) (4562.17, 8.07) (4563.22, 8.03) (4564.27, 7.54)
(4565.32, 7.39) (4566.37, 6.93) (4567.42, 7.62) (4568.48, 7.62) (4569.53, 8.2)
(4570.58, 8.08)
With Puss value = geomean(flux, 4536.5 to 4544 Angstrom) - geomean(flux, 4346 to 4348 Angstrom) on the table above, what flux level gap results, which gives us 1.0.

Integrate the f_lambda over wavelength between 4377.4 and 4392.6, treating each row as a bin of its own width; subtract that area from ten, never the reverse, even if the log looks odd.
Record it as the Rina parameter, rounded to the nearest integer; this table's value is -92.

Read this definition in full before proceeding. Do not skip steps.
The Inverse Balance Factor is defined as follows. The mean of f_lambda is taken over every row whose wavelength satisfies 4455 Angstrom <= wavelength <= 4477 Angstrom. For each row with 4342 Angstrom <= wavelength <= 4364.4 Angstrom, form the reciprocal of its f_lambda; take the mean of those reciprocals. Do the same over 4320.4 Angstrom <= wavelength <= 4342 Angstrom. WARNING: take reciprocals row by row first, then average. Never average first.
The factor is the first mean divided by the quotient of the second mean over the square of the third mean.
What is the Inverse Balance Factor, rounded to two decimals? 1.12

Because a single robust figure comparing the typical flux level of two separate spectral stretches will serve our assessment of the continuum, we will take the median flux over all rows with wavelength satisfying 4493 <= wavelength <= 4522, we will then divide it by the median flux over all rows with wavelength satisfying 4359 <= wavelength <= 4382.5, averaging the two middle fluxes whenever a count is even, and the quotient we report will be 1.08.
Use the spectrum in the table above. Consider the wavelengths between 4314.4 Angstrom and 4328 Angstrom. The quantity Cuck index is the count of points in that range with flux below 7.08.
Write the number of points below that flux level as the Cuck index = 8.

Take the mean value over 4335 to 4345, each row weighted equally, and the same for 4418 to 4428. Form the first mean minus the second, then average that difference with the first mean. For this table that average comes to 2.3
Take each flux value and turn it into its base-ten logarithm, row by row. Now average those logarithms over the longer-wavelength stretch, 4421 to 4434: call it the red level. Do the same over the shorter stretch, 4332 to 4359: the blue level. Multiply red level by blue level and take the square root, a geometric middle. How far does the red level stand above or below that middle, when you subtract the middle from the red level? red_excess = 0.032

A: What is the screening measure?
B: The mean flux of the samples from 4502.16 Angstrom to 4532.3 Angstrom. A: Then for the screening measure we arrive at 7.6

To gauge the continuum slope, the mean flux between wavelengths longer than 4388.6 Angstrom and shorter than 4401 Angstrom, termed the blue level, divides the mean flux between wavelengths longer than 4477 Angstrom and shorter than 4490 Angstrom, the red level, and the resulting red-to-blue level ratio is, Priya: 1.06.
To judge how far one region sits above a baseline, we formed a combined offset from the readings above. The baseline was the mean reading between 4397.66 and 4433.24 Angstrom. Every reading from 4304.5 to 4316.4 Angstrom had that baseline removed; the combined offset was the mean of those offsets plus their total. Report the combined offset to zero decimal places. -24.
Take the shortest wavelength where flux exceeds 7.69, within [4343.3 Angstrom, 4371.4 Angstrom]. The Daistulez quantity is 4364.87 Angstrom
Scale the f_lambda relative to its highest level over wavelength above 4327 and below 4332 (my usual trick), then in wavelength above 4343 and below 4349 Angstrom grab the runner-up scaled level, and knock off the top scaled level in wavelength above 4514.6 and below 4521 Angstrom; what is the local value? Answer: -0.15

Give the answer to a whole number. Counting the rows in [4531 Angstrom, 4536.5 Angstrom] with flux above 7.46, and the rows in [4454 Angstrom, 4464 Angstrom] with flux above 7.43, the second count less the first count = -1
